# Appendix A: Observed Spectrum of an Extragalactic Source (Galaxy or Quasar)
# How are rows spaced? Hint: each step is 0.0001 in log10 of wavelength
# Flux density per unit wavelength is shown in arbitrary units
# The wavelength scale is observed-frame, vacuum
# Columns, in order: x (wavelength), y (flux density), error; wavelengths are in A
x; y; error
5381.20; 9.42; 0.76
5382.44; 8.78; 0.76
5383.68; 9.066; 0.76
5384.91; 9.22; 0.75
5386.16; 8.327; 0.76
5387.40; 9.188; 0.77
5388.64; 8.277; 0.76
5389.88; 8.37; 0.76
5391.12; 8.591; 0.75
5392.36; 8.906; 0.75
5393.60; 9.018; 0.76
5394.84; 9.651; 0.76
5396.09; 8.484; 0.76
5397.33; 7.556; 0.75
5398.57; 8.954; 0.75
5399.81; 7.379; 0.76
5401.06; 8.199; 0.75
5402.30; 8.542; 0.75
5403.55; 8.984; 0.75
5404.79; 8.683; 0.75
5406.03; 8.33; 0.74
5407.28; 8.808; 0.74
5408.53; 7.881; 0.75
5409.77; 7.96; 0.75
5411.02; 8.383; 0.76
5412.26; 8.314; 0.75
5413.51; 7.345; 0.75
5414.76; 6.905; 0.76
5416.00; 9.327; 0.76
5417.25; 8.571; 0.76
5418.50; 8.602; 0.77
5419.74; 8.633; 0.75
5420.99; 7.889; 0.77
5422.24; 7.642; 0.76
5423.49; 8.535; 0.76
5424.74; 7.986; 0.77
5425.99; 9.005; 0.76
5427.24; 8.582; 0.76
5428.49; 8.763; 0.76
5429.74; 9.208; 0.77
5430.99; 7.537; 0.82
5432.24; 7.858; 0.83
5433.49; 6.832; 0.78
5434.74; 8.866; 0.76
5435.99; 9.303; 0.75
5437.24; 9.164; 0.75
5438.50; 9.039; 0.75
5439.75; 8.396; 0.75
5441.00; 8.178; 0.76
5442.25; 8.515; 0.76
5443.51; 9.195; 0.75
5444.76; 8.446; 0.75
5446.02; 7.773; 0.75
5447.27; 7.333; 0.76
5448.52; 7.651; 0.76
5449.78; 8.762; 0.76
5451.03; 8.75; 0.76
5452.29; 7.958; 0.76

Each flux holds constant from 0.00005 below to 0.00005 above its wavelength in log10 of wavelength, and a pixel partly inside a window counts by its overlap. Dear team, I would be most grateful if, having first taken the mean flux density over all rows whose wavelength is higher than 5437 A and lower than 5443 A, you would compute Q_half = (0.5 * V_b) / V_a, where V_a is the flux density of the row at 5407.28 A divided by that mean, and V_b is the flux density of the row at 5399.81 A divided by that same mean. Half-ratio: 0.42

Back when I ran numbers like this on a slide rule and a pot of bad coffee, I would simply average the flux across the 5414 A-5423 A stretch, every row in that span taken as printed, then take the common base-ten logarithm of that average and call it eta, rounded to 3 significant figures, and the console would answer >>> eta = 0.915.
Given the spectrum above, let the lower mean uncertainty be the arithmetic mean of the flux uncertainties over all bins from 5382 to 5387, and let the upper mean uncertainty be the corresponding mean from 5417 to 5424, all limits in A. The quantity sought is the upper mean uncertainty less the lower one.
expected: 0.004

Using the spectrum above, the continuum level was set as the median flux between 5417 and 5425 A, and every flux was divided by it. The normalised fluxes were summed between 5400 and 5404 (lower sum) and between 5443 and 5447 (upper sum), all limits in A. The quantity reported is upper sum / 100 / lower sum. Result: 0.010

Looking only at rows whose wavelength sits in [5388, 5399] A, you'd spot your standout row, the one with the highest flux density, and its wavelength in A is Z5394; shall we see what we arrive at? 5394.84 A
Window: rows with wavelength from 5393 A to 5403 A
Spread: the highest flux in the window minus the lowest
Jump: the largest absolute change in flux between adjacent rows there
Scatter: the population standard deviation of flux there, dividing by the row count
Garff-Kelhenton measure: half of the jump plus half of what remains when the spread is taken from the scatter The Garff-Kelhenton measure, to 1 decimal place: 0.0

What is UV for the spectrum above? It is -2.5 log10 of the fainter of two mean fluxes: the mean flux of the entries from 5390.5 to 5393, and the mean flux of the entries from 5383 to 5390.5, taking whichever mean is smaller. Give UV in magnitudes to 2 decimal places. -2.35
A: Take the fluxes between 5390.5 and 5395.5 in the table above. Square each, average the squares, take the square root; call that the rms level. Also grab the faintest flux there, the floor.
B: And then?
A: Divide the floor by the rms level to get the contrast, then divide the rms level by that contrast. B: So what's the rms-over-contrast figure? 9.5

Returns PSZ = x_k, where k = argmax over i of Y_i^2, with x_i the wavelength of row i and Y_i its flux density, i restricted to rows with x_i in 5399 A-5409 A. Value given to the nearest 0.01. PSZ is 5403.55 A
